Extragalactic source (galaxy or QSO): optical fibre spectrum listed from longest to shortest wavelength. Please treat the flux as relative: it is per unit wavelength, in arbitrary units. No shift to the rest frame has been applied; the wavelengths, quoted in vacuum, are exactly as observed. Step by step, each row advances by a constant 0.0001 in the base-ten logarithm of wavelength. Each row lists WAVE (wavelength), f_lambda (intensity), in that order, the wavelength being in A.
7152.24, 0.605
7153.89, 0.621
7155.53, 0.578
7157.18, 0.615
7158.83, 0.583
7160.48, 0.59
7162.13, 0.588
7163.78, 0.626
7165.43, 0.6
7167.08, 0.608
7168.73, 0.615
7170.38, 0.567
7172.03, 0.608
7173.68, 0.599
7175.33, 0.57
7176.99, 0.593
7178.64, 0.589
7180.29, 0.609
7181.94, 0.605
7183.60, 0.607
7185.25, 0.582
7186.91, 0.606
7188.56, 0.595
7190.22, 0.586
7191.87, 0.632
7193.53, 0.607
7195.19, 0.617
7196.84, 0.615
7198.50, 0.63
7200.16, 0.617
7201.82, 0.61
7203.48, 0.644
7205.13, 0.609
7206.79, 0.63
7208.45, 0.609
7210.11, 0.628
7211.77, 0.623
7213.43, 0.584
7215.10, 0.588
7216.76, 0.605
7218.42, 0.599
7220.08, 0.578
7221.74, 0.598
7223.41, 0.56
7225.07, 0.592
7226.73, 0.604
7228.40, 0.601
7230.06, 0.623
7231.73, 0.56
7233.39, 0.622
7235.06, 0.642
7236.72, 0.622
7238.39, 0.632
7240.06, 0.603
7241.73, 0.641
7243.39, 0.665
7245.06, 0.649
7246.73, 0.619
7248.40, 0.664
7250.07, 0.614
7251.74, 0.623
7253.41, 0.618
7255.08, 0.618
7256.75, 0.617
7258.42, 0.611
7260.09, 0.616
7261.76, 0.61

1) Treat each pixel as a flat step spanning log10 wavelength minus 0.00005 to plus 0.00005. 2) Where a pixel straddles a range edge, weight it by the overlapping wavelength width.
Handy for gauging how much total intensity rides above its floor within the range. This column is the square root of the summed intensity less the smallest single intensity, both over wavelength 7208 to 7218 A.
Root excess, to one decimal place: 1.7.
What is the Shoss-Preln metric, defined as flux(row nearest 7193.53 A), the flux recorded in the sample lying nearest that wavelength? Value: 0.607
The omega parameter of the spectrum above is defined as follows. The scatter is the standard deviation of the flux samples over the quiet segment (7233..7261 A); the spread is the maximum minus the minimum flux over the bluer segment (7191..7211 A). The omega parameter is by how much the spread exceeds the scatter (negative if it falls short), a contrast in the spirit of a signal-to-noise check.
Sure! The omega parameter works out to 0.019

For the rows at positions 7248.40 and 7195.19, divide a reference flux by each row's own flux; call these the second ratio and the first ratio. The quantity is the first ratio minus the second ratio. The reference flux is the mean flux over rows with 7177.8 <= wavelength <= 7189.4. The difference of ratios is 0.069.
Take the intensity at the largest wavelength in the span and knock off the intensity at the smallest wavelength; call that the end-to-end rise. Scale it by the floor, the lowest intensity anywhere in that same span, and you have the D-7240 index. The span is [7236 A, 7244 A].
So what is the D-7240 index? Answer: 0.07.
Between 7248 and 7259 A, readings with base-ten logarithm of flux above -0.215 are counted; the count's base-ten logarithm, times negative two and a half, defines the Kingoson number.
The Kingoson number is -2.1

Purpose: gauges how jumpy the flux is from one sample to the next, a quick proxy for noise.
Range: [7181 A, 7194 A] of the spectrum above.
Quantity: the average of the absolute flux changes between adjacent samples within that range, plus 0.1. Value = 0.120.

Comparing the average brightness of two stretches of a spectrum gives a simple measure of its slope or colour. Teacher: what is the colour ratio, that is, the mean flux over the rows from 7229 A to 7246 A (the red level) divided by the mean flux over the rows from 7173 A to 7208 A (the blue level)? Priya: 1.03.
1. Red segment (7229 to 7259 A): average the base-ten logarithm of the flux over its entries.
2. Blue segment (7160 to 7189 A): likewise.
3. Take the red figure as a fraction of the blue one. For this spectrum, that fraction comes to 0.915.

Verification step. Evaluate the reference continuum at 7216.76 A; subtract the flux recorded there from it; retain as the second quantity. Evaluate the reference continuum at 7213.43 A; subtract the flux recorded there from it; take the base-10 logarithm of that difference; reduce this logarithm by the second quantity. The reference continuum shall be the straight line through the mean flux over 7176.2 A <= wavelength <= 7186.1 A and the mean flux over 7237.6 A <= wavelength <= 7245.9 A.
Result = -1.5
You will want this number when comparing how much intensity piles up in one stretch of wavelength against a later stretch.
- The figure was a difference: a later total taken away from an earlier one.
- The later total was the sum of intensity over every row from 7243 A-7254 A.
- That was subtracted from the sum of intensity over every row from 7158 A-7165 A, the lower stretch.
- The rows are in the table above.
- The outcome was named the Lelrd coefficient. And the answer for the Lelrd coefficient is -2.1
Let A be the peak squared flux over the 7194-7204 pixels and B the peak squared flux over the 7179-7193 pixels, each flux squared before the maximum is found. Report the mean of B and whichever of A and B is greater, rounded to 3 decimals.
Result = 0.407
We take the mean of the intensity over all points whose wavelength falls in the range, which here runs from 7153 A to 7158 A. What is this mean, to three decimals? 0.605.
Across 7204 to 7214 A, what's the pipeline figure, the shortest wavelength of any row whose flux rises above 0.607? 7205.13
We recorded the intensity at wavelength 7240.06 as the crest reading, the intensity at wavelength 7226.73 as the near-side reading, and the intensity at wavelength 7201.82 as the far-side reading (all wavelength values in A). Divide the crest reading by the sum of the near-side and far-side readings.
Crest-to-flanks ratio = 0.497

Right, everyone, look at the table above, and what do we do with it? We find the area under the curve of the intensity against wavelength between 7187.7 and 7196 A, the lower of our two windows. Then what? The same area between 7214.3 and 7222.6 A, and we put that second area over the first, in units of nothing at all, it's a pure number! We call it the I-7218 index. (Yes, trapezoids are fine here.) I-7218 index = 0.98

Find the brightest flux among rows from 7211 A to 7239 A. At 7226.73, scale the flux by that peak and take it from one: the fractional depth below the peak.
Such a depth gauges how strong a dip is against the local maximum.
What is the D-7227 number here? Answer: 0.059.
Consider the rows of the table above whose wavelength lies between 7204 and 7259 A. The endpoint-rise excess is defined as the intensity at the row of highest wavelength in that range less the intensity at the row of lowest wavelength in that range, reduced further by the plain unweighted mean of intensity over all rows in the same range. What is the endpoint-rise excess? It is -0.61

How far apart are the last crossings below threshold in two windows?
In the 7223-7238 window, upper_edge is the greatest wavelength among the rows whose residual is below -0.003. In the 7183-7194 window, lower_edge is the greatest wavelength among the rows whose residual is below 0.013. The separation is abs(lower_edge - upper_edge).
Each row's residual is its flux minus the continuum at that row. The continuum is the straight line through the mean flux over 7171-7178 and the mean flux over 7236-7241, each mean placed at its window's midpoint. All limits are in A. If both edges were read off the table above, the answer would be 38.2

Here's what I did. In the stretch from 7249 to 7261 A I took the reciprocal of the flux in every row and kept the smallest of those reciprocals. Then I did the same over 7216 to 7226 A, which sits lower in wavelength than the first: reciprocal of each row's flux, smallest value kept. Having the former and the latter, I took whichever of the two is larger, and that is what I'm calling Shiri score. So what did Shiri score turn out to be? 1.653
